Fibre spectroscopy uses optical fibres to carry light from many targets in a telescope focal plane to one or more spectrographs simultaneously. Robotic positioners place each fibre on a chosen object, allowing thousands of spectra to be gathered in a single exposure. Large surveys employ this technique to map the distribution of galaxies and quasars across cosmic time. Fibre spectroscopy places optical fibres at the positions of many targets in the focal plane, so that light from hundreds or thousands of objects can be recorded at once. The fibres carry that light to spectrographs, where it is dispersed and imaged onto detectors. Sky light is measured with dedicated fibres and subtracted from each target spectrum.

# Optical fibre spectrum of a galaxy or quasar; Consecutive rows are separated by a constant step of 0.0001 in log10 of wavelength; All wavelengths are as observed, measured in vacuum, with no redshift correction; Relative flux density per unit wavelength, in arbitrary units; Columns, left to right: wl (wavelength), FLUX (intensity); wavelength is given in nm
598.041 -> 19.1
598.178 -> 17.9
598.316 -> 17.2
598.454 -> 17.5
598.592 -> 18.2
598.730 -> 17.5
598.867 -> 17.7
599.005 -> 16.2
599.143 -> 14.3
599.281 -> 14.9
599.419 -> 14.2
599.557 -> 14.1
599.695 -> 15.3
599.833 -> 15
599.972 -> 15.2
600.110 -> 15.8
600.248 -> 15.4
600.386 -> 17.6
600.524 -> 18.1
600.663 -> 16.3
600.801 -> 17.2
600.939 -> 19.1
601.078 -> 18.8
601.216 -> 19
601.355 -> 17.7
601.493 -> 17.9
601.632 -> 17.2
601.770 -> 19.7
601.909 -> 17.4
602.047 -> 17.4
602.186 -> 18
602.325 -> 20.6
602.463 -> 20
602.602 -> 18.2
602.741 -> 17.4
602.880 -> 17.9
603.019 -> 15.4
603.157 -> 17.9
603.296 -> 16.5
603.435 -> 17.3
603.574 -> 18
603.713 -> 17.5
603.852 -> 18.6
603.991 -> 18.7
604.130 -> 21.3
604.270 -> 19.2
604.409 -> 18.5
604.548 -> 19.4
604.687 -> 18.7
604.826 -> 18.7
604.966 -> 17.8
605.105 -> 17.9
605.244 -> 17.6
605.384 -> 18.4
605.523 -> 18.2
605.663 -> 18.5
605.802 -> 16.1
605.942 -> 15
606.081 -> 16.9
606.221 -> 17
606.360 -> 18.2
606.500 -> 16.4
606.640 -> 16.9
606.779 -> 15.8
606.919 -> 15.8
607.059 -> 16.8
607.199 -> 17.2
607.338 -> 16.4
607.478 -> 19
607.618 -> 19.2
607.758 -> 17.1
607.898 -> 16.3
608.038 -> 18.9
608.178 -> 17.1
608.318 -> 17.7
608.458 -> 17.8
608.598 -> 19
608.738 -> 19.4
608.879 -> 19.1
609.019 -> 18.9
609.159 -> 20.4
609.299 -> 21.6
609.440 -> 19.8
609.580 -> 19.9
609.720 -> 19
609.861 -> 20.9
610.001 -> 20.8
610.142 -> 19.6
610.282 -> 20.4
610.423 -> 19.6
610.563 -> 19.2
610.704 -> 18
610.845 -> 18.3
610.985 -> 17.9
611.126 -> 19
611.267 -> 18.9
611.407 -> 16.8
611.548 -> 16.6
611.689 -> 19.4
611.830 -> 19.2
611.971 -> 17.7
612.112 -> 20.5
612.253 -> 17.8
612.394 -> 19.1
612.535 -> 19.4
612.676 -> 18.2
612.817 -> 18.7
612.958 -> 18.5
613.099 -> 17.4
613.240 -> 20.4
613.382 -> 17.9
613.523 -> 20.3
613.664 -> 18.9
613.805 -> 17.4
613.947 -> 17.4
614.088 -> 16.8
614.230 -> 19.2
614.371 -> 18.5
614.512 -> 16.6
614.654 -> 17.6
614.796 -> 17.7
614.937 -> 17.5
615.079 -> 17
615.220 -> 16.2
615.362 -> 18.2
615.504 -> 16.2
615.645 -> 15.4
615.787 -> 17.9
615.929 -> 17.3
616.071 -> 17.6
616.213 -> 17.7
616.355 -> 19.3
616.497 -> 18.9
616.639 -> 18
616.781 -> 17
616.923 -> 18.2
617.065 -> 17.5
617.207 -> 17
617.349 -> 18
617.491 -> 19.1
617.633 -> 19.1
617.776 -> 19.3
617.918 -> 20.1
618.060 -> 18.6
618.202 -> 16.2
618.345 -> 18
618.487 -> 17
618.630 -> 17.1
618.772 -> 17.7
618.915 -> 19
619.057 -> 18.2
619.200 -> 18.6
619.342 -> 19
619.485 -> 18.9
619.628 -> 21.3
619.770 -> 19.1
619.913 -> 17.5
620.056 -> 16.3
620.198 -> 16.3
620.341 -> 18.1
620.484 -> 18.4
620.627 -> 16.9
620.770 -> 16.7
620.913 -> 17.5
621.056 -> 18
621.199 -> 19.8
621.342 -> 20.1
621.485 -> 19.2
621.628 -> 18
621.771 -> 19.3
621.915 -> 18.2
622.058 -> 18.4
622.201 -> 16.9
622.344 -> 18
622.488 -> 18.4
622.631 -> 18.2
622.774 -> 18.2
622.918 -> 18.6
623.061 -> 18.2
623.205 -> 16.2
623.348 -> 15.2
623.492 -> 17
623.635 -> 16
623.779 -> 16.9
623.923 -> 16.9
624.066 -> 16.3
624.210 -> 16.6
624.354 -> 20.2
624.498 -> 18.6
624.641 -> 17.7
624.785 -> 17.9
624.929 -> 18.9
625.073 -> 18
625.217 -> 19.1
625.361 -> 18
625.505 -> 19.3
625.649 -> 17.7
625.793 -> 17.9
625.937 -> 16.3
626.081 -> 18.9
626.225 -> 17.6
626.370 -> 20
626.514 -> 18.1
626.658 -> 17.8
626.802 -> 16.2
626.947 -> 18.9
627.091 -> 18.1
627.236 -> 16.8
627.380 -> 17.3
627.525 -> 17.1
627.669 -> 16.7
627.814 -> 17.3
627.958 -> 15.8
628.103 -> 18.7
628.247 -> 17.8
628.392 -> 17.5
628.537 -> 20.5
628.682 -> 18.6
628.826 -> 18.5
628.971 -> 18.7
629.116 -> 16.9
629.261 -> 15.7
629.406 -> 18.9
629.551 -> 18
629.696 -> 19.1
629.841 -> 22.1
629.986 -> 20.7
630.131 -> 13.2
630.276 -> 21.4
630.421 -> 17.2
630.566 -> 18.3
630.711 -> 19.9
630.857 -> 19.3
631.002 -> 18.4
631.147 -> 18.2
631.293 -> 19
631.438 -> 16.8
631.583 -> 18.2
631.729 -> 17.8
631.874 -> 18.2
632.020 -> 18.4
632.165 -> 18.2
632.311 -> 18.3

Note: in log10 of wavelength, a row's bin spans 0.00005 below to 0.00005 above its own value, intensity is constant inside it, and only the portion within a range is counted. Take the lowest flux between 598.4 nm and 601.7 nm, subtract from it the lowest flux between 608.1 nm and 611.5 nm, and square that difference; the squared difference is 7.3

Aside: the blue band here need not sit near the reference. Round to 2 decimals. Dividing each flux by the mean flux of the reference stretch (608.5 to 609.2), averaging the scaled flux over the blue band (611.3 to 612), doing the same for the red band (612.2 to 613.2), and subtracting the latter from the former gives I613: -0.03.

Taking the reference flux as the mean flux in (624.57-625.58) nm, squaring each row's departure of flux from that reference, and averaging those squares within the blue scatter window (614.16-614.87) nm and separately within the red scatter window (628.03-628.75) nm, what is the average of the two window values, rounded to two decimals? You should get 1.08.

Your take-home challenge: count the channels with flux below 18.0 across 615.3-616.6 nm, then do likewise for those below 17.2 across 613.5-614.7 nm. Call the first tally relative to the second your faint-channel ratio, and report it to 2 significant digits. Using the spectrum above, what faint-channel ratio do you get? 3.0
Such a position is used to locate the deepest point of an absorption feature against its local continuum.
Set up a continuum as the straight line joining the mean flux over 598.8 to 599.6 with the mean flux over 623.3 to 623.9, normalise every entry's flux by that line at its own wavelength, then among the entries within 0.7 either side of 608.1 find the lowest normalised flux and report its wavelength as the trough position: 607.898 nm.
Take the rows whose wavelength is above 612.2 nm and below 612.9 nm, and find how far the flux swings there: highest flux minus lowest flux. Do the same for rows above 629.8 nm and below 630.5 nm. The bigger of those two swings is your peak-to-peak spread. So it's 8.9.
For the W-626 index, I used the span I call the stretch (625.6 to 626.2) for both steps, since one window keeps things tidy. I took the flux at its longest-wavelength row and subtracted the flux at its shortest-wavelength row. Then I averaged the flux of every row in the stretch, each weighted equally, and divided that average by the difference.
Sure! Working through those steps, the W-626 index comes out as 15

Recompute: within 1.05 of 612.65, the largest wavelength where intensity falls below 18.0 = 613.382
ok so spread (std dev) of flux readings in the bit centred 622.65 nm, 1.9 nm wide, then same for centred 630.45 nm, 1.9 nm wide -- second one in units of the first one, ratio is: 1.97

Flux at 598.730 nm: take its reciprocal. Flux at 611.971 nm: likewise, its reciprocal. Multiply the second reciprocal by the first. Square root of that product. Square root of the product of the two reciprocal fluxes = 0.0568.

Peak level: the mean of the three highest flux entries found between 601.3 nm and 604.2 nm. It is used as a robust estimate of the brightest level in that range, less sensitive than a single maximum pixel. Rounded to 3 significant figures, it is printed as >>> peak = 20.6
